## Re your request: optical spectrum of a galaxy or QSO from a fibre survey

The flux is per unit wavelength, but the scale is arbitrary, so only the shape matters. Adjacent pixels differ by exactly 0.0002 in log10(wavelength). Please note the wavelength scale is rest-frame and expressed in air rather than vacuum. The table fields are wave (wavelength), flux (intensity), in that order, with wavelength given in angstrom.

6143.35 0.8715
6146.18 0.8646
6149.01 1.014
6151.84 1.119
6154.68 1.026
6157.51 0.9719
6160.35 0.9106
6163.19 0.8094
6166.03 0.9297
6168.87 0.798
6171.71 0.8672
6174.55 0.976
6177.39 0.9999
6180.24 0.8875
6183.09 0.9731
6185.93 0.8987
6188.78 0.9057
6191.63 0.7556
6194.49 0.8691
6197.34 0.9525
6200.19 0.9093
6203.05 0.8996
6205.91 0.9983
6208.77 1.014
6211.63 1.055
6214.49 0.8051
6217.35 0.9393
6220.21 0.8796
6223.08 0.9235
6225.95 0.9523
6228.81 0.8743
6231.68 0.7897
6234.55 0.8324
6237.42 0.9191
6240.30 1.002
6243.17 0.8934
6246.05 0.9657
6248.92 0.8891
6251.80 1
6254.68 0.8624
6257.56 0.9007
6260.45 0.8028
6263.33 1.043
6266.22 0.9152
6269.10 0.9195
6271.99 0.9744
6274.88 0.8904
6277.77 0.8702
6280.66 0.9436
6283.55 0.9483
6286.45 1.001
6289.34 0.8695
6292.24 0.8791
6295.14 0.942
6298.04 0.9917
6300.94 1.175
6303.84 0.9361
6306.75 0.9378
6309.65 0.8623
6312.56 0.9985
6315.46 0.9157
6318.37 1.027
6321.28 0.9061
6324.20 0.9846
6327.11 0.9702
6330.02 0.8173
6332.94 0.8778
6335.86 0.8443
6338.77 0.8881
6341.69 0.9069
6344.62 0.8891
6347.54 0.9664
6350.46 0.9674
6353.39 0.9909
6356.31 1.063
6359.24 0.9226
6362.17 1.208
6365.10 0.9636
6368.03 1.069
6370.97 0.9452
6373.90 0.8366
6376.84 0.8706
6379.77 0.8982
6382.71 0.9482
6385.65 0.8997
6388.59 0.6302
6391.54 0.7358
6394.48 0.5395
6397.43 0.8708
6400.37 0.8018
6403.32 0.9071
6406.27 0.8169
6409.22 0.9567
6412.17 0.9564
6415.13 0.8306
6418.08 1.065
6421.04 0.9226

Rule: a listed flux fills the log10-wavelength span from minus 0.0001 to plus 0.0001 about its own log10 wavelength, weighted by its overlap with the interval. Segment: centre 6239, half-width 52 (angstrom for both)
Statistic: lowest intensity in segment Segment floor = 0.7556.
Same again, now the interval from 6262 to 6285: 0.8702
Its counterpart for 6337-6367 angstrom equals 0.8881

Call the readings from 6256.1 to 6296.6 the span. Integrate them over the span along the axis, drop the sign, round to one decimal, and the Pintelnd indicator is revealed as 37.3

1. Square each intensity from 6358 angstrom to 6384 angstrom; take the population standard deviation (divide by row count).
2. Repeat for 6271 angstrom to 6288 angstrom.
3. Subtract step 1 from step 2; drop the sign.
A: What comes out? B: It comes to 0.13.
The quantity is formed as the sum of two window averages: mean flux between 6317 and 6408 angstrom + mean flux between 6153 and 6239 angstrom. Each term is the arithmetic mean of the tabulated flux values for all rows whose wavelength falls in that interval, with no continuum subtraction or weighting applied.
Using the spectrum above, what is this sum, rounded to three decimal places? 1.813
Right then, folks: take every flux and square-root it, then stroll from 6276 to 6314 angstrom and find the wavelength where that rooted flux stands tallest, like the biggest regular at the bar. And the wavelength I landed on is 6300.94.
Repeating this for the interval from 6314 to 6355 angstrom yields 6318.37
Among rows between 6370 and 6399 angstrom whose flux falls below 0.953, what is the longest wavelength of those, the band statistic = 6397.43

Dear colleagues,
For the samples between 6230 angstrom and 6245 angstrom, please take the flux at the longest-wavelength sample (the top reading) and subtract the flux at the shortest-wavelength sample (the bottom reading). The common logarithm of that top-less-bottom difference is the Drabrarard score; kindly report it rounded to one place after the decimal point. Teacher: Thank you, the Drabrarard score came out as -1.0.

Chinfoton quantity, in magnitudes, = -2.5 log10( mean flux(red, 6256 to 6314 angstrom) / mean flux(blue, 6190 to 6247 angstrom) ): -0.03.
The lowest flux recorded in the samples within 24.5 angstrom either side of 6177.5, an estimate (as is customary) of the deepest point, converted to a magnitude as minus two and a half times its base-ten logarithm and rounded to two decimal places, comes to 0.30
